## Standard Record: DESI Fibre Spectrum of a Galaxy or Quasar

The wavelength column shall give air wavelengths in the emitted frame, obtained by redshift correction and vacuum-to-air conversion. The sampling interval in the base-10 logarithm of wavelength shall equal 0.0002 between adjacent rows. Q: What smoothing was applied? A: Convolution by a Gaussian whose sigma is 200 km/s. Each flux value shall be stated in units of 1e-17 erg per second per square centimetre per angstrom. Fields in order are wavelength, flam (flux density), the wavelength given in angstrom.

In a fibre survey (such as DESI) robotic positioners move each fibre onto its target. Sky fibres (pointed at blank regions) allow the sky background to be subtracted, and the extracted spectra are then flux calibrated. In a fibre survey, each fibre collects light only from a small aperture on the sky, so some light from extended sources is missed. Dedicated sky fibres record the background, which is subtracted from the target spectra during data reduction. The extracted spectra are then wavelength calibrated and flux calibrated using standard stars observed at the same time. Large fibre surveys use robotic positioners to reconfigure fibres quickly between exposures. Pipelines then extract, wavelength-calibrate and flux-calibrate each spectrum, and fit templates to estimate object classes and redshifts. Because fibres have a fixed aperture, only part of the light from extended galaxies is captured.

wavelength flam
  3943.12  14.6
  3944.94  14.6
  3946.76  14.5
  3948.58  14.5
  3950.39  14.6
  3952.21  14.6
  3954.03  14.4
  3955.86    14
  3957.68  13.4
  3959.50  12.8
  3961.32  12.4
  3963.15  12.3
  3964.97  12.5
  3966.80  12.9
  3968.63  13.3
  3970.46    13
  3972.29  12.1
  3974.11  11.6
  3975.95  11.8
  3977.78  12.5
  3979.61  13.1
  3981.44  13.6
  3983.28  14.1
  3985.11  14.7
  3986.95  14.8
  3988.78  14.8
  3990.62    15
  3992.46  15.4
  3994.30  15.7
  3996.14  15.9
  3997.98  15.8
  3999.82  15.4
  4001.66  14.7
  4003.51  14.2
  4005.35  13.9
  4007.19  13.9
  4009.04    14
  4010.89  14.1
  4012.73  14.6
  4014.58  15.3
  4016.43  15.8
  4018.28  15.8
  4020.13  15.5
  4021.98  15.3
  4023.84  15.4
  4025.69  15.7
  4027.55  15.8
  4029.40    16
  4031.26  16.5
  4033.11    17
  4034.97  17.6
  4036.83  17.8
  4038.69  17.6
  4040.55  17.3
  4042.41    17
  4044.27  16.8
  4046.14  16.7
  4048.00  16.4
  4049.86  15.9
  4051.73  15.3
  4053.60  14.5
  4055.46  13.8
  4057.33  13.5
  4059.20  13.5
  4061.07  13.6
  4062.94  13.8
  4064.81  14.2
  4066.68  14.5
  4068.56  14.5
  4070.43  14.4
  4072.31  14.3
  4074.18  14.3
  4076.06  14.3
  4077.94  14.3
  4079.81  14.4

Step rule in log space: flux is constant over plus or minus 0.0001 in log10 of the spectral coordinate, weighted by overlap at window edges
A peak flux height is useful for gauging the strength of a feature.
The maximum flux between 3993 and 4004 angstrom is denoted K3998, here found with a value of 15.9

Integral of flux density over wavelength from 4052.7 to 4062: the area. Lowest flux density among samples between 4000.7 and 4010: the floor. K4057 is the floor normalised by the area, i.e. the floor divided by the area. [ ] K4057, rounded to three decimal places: 0.108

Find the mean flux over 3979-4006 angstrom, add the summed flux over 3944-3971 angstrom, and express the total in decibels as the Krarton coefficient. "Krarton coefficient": 23.4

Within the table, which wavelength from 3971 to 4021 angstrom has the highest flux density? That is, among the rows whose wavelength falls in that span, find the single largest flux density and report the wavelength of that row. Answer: 3996.14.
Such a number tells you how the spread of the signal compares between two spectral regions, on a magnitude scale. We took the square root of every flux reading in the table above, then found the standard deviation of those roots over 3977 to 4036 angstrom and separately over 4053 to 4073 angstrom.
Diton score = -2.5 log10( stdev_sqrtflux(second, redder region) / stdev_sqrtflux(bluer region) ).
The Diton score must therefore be 1.0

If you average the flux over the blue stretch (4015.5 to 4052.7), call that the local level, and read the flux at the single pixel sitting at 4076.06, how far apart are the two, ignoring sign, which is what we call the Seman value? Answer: 2.1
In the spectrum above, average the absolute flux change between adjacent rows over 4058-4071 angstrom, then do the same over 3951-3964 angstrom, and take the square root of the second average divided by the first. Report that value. 1.4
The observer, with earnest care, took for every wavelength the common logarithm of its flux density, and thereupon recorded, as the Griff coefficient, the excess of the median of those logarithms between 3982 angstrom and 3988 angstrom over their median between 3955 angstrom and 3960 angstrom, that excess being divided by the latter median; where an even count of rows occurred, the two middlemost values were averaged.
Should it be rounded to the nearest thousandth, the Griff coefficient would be 0.036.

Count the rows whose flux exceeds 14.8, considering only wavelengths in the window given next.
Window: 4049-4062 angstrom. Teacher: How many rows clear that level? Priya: 2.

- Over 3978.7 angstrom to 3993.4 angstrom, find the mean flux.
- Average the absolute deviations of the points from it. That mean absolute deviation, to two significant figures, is 0.63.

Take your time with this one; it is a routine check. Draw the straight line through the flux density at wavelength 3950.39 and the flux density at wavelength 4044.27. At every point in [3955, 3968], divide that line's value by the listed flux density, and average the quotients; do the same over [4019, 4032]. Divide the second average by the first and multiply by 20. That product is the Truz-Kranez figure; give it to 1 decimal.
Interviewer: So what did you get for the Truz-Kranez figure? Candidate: 18.0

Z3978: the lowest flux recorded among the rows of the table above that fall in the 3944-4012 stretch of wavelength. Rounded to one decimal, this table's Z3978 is 11.6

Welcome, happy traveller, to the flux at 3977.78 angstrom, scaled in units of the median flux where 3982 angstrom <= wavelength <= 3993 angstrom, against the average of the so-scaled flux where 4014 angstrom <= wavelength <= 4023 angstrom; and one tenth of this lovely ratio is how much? 0.080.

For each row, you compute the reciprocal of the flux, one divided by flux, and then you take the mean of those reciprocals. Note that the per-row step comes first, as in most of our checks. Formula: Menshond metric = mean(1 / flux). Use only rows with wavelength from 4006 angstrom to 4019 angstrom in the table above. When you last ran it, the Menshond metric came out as 0.068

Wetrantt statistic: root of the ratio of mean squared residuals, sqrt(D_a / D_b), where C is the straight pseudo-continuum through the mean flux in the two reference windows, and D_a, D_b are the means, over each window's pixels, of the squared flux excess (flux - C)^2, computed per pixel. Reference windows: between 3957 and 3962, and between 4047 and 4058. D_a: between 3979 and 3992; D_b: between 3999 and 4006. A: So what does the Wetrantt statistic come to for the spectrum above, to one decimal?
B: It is 1.1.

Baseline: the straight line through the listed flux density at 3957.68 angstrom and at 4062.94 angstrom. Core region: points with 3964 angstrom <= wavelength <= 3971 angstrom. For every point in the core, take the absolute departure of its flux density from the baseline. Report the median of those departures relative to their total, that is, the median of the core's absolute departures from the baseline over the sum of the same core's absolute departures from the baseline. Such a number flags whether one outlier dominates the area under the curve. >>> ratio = 0.24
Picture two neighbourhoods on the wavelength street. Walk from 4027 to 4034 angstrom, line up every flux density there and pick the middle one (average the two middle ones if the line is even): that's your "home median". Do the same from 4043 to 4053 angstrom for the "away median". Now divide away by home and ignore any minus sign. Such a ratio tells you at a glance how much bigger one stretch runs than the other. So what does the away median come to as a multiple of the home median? 1.01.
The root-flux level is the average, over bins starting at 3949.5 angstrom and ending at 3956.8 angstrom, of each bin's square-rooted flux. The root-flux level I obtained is 3.79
